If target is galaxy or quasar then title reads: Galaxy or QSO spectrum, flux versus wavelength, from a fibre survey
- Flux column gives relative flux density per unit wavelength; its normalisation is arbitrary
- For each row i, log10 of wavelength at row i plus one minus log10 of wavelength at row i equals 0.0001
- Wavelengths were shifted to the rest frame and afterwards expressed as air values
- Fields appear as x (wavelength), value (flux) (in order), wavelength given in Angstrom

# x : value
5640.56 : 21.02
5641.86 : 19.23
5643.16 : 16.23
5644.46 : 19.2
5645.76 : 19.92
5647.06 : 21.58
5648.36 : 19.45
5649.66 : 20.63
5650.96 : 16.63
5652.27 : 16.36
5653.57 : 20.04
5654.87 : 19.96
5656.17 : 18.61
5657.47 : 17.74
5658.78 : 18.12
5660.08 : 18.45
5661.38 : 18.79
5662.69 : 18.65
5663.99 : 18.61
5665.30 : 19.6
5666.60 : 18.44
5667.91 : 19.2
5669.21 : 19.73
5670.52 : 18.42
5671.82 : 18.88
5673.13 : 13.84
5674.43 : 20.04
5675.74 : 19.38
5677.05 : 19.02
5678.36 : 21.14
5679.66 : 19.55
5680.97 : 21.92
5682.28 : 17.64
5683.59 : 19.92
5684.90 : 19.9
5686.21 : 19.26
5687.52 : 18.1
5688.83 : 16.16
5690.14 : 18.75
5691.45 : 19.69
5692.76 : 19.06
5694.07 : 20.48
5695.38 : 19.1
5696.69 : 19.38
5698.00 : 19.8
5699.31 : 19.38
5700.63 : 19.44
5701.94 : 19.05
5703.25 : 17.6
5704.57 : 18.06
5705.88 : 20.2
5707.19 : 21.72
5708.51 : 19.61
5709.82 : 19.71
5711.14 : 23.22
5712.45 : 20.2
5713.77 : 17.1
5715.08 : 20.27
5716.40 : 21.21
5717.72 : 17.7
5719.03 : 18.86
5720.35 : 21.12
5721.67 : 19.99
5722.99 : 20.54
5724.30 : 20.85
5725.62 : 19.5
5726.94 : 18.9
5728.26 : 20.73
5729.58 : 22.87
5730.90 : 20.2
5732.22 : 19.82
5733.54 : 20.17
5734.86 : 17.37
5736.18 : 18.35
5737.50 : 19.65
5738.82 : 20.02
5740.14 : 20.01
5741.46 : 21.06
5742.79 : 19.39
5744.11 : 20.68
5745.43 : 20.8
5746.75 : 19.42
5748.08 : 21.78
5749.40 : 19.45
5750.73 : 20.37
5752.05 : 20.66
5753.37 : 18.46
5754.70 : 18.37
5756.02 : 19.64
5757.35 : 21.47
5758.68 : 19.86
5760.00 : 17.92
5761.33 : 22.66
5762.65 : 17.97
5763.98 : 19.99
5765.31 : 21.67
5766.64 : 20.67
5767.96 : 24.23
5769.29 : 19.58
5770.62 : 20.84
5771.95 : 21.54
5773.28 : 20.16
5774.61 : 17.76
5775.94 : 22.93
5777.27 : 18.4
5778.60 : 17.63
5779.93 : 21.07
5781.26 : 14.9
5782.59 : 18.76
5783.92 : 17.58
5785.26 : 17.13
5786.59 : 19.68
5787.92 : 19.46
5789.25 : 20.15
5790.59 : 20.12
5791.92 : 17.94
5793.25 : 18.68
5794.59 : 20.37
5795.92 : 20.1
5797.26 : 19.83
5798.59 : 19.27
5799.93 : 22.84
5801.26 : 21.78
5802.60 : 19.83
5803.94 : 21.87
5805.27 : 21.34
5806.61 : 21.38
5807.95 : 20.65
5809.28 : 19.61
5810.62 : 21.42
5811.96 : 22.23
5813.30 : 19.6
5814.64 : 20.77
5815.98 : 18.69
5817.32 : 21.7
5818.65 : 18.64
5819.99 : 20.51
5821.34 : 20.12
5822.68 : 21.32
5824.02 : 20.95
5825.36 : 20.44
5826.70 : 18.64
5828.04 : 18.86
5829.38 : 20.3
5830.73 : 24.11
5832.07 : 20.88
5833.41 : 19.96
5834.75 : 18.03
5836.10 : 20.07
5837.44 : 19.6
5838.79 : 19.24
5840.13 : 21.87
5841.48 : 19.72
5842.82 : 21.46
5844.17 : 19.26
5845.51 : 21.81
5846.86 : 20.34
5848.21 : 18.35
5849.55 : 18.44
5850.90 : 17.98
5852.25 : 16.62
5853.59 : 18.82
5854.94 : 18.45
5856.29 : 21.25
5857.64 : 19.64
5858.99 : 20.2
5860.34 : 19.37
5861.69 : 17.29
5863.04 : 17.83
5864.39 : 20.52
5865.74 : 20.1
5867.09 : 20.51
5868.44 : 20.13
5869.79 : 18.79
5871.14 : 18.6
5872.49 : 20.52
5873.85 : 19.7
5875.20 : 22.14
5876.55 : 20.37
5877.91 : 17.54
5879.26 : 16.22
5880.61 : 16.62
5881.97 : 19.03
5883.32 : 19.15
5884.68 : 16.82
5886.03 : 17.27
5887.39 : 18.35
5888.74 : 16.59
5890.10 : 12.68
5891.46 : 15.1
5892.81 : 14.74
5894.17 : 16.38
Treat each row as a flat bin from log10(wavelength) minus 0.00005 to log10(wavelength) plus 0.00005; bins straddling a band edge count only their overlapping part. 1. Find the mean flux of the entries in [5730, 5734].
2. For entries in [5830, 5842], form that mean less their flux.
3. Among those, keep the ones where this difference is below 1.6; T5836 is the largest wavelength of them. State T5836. 5841.48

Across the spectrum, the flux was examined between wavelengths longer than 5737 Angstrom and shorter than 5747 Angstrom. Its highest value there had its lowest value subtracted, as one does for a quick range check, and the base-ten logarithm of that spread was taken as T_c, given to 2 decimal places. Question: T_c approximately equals 0.22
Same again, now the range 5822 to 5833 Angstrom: 0.74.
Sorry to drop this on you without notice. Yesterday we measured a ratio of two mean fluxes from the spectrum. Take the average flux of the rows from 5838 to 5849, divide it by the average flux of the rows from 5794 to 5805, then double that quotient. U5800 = 1.95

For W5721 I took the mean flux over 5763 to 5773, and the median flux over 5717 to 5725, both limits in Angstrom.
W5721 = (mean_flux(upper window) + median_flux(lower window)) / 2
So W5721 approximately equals 20.7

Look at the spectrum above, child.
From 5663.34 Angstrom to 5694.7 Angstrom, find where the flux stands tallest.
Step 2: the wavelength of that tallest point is 5680.97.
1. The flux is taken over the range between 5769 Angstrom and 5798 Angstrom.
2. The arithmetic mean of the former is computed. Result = 19.3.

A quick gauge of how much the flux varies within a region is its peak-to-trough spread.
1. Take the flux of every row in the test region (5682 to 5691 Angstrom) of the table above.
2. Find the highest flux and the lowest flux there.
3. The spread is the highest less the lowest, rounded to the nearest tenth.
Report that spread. 3.8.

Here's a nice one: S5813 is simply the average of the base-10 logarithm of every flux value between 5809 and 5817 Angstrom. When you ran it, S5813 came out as 1.31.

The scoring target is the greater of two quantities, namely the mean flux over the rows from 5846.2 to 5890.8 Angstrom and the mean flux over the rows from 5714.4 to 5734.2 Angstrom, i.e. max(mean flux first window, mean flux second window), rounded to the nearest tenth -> 20.2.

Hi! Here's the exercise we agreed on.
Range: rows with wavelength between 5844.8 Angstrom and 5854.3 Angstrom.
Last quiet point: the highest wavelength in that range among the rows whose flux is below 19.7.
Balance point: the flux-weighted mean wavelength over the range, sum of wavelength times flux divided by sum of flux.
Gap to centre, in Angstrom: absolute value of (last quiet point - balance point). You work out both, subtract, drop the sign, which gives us 4.2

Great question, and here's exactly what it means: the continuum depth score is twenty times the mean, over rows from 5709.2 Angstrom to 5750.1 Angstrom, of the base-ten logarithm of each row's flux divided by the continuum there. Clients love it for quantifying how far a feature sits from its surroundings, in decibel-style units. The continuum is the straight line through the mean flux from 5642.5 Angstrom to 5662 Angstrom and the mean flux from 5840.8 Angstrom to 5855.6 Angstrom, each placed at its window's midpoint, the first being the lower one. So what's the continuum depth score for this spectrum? 0.46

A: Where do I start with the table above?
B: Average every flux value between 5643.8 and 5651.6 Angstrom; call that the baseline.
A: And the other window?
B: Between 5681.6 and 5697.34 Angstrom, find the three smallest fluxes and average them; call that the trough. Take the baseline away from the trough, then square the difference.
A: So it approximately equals 5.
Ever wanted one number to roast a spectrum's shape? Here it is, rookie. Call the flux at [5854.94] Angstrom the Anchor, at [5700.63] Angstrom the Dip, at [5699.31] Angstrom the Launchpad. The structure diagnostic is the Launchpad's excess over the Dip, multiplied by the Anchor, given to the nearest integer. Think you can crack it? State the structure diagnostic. -1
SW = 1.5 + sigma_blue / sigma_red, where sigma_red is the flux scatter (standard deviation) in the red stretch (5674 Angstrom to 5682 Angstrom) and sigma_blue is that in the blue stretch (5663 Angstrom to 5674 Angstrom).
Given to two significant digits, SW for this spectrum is 3.2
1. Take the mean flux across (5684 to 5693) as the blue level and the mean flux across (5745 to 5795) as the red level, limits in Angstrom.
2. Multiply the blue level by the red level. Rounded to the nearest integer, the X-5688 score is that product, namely 369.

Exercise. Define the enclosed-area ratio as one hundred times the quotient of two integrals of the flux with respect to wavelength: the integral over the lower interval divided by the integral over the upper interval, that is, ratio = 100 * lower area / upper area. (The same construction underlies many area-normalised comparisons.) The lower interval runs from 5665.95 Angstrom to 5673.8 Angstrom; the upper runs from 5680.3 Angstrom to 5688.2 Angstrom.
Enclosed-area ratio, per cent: 93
